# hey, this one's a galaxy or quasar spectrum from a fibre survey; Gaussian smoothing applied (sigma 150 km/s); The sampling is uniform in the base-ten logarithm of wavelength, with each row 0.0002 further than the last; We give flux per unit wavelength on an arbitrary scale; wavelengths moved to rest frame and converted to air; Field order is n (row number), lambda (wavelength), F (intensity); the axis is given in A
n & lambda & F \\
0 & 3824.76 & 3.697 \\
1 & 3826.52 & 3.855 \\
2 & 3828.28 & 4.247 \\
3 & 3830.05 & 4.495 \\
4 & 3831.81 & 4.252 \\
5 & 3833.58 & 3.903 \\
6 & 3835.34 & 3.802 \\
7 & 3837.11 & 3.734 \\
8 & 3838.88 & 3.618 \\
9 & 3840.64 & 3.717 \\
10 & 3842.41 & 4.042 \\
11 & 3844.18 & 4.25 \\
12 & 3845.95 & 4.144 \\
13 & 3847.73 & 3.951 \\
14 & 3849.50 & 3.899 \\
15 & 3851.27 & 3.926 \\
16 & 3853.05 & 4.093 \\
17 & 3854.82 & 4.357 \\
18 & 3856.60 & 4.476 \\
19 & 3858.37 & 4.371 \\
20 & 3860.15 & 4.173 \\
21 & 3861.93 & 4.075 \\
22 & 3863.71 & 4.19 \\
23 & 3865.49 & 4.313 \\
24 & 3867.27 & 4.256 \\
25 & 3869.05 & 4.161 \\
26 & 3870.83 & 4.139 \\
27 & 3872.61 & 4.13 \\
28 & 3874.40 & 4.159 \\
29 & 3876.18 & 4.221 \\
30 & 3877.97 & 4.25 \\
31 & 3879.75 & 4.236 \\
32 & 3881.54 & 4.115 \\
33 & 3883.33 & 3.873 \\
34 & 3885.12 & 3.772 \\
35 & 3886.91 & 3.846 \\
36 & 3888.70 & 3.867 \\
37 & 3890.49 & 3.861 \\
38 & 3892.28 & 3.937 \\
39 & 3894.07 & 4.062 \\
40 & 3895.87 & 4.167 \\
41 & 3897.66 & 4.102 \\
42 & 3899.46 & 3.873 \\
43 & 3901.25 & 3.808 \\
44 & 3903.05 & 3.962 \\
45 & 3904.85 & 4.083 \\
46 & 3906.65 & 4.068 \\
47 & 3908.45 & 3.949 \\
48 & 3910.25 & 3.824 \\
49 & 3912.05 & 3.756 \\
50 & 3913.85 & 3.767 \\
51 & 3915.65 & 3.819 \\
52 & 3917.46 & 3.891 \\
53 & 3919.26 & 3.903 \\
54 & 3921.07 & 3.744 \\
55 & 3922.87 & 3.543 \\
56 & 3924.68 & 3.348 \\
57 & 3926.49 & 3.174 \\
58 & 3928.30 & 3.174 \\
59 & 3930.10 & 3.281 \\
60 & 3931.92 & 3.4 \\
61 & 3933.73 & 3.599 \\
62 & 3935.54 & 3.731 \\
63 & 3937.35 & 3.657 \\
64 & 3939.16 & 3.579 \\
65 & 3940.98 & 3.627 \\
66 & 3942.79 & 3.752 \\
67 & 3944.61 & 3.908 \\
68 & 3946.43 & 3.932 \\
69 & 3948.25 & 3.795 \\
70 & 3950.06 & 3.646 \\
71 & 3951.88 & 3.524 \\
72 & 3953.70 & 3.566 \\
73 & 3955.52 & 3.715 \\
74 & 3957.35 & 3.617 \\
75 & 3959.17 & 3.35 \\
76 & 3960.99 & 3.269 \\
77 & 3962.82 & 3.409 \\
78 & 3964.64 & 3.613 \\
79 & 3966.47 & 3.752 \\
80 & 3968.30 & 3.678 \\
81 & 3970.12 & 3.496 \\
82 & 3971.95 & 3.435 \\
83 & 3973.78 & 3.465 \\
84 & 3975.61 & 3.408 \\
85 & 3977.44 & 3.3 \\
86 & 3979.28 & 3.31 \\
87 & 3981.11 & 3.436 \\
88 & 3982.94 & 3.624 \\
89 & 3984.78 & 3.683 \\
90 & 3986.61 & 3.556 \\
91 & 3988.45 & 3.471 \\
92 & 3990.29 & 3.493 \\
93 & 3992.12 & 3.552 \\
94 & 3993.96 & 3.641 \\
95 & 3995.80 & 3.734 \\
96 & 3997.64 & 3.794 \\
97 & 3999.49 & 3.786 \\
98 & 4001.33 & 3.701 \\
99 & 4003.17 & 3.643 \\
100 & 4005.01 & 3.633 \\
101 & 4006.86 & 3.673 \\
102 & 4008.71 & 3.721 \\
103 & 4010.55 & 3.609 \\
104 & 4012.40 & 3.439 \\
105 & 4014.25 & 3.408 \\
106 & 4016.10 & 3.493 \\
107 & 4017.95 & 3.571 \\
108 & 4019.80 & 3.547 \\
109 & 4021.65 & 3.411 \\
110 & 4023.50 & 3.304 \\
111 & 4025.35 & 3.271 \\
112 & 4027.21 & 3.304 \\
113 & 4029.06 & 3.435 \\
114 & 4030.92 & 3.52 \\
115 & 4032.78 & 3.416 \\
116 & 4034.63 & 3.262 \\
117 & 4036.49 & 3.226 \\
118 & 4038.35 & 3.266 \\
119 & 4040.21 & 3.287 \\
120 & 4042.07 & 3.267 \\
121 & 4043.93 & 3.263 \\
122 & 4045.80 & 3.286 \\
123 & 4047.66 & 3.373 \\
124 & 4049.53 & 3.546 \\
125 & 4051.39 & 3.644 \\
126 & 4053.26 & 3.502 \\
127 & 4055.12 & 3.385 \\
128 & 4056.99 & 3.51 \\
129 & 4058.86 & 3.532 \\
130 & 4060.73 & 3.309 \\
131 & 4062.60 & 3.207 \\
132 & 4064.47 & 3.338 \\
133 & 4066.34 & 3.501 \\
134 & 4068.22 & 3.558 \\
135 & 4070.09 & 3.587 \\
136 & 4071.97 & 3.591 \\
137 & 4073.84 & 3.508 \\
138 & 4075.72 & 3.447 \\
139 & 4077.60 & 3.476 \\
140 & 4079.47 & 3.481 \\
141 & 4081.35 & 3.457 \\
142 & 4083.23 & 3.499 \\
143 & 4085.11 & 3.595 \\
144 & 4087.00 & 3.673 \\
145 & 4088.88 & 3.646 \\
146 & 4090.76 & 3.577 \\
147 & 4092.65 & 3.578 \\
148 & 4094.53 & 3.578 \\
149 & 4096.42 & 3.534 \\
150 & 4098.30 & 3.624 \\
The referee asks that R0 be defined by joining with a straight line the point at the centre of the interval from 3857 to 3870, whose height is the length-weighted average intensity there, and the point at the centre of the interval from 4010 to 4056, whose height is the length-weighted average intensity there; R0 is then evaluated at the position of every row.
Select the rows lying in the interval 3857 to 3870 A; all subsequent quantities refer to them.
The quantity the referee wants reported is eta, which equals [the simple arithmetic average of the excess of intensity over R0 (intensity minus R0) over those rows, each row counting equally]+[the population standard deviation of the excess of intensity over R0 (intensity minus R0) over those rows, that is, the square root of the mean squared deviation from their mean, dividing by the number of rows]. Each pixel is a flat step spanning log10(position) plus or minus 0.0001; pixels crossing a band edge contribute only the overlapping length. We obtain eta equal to 0.1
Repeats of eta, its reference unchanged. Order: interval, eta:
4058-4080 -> 0.4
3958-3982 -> -0.1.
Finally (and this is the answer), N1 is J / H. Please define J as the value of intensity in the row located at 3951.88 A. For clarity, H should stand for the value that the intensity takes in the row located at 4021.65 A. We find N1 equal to 1.03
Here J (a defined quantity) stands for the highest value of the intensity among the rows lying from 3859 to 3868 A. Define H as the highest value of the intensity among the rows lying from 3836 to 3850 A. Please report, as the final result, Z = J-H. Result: 0.1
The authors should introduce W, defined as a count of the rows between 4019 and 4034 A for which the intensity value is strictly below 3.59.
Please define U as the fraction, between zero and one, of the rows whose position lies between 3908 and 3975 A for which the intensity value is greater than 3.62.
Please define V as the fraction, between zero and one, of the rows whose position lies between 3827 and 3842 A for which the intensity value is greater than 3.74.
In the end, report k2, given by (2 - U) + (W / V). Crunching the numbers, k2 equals 14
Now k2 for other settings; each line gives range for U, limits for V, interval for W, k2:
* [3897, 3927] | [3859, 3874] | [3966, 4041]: 28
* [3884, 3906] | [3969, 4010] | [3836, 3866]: 1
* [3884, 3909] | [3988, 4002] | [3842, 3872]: 1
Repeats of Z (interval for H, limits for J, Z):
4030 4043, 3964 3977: 0.2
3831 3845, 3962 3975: -0.5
